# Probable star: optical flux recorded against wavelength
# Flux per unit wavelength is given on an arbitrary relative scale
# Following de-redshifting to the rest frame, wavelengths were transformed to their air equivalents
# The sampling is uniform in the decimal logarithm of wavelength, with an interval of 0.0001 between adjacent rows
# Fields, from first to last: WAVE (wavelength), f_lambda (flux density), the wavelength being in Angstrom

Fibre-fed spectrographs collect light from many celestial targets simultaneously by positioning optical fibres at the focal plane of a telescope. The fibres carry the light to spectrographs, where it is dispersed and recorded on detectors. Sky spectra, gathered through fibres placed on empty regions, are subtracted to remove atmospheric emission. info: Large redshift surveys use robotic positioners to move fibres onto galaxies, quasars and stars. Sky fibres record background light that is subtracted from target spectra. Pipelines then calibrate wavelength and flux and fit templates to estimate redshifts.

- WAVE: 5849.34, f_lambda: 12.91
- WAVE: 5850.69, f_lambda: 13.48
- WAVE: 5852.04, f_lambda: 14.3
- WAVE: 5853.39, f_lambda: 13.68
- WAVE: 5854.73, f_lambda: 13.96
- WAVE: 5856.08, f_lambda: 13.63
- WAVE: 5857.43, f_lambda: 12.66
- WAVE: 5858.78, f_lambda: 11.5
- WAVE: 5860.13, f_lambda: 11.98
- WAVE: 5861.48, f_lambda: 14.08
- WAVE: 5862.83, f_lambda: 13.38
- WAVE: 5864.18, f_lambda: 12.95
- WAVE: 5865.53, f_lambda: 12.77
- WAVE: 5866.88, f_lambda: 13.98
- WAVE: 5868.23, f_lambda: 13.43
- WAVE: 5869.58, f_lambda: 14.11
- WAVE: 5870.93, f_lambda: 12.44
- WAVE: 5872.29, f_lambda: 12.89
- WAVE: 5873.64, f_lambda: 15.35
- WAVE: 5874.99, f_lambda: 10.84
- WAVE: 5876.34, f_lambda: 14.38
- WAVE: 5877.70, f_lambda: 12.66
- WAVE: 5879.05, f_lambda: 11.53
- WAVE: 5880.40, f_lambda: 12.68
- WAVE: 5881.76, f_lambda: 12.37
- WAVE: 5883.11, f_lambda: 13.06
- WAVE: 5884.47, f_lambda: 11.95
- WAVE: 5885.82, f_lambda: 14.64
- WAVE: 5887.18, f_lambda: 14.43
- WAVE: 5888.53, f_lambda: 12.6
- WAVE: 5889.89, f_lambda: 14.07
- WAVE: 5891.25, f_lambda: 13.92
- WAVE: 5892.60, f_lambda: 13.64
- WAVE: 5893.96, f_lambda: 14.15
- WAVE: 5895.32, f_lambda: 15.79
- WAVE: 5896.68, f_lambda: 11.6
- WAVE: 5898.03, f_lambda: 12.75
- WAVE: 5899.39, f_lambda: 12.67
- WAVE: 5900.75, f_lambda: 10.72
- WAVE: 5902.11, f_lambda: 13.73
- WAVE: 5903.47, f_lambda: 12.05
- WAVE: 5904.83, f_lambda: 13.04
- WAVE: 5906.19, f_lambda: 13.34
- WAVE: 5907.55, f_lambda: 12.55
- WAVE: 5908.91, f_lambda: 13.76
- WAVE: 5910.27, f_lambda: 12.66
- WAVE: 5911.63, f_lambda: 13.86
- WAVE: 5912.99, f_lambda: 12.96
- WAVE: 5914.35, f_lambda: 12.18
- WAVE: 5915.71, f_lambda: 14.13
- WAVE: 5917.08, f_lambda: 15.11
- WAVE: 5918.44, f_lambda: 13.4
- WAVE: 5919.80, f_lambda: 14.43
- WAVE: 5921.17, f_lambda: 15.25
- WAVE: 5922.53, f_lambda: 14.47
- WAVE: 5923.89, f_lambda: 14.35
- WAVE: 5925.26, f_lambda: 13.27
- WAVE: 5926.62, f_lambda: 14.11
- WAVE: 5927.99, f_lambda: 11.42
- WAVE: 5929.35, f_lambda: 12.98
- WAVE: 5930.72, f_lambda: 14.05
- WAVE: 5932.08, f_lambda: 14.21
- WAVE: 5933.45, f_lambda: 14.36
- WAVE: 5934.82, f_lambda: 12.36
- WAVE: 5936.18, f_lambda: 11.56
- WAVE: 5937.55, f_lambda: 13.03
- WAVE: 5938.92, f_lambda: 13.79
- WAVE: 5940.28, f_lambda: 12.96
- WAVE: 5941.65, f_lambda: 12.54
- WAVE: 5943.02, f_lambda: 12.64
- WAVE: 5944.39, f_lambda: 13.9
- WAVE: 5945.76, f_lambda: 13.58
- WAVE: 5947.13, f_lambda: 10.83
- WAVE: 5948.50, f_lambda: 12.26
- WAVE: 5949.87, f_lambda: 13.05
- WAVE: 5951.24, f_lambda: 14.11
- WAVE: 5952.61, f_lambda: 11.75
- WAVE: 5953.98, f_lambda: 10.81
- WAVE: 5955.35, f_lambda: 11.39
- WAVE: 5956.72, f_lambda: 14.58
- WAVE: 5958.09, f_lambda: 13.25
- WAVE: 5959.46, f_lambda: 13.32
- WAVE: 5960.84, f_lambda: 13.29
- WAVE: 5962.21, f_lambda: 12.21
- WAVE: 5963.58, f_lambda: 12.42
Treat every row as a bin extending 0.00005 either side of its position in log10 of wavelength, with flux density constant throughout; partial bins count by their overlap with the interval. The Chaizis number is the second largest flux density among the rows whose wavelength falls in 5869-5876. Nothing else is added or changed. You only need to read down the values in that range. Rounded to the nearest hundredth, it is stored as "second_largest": 14.11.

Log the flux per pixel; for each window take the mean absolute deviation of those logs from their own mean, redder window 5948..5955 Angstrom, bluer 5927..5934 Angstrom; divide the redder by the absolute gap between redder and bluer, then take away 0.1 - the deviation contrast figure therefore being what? 47.2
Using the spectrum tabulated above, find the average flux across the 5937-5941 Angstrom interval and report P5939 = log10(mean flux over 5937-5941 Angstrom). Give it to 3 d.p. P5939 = 1.123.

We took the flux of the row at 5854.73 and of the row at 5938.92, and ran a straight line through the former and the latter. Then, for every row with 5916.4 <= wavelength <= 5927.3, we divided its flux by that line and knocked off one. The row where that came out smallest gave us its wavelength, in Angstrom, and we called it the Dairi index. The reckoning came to 5925.26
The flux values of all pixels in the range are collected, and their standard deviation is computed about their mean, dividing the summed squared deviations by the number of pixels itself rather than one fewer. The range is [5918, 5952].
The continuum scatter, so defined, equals 1.06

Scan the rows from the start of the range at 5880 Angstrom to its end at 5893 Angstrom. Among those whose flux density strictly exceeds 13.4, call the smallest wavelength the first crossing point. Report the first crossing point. 5885.82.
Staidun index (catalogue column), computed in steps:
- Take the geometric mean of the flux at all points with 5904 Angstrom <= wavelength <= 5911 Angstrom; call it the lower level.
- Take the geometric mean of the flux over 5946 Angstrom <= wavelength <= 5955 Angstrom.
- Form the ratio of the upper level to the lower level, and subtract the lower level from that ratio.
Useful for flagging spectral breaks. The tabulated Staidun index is -12.1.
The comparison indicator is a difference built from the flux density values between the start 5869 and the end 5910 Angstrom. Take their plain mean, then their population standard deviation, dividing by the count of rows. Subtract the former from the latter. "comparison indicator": -11.9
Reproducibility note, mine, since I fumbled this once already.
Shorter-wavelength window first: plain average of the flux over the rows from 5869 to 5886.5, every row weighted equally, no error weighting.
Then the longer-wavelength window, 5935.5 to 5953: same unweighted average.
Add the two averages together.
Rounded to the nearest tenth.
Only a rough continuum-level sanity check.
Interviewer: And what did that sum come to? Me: 25.8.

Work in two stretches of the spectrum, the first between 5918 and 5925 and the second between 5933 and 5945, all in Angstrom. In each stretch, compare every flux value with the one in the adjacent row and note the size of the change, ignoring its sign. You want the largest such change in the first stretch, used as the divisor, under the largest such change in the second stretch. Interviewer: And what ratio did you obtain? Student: 1.9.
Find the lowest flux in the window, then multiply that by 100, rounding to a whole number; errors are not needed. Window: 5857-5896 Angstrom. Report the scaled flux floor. 1084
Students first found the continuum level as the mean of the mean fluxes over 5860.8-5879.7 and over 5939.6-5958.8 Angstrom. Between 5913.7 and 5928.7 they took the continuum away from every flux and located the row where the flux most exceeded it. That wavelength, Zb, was 5921.17 Angstrom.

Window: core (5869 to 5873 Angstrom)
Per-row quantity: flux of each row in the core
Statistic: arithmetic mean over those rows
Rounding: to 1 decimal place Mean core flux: 13.1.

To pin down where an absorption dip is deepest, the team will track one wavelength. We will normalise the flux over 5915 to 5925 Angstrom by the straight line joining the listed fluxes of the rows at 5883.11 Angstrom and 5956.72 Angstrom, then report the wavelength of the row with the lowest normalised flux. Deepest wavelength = 5918.44 Angstrom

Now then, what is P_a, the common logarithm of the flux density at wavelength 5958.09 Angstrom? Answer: 1.12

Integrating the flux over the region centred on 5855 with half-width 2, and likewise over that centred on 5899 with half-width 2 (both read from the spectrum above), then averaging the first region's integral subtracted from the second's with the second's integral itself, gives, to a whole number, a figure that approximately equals 21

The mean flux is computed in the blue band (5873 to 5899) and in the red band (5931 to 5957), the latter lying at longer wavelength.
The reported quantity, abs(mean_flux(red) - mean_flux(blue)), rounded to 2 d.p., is 0.46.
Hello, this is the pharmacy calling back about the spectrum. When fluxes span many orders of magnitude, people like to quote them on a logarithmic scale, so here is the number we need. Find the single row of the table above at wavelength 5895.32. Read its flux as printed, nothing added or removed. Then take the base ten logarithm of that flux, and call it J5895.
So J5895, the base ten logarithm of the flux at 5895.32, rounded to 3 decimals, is 1.198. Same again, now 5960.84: 1.124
